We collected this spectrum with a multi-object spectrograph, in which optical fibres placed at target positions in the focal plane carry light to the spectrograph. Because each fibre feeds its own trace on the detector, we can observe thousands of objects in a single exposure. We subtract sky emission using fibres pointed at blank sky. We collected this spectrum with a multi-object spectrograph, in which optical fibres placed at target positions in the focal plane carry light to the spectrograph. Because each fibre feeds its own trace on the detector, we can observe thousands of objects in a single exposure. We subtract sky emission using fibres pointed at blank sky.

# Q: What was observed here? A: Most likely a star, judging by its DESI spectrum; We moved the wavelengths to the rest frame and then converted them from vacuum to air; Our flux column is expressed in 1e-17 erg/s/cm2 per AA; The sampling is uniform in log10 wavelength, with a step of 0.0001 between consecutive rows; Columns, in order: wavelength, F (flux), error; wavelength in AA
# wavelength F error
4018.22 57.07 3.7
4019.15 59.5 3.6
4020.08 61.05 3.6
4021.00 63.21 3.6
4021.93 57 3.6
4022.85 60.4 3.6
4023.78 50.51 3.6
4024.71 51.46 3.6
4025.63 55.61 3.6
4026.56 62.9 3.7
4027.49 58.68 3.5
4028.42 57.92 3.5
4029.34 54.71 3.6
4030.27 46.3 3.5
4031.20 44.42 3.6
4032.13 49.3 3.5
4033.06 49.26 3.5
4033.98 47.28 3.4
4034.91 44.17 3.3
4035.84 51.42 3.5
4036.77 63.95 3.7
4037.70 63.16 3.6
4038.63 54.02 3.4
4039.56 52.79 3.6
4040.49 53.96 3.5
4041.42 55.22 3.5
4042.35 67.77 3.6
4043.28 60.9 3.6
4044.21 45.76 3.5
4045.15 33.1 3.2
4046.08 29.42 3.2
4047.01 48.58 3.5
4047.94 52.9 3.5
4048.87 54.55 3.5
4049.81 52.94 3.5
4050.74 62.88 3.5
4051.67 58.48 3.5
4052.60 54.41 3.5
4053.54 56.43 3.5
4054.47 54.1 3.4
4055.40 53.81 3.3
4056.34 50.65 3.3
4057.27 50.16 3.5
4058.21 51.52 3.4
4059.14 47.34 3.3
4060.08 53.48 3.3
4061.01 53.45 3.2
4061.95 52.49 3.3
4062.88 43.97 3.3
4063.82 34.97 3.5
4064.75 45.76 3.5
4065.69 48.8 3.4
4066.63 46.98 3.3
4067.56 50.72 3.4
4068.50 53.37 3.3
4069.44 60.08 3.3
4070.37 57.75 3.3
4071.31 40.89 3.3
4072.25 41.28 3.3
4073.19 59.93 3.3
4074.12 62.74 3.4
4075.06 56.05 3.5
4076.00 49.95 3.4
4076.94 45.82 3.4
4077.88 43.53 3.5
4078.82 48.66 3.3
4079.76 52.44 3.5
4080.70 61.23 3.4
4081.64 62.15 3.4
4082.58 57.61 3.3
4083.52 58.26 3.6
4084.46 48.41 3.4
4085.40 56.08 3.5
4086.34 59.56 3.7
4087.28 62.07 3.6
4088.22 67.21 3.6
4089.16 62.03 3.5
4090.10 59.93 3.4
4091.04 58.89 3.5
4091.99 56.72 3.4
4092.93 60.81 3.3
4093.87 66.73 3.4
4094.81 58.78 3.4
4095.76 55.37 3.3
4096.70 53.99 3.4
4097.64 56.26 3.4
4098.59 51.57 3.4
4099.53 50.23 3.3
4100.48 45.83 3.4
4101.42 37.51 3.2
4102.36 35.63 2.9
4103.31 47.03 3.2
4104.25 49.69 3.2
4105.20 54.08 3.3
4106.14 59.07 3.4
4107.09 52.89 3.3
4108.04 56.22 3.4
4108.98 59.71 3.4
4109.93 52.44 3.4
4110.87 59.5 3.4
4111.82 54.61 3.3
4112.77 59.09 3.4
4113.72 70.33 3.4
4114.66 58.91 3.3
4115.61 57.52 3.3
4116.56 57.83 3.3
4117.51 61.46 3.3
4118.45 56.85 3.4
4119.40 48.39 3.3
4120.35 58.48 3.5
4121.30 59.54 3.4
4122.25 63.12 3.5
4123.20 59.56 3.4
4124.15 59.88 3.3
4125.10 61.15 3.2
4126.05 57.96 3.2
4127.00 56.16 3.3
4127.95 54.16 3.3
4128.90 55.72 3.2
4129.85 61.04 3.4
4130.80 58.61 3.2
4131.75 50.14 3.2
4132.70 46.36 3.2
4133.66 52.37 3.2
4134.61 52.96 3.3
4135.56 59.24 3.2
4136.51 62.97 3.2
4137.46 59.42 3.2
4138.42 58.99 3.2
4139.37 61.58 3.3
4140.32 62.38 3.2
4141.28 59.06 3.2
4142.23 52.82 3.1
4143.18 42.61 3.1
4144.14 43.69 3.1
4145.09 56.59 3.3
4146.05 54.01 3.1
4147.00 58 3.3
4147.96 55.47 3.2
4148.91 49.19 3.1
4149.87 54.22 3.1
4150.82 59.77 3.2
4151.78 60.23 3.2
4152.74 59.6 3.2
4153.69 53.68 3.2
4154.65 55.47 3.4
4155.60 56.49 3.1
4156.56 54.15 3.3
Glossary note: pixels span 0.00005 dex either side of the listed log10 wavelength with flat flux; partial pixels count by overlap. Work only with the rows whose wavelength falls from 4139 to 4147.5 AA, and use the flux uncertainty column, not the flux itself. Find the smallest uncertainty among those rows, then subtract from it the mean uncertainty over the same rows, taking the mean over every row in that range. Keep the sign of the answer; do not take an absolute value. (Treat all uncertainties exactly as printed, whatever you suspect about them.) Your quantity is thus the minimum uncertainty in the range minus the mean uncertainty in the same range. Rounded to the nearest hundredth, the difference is -0.09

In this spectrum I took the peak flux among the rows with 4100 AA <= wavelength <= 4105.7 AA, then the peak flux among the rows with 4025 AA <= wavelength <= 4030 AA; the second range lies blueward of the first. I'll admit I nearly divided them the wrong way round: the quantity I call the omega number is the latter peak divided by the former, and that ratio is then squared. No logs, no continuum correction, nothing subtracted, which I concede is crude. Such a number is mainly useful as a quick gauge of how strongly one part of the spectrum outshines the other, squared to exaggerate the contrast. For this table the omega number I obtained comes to 1.4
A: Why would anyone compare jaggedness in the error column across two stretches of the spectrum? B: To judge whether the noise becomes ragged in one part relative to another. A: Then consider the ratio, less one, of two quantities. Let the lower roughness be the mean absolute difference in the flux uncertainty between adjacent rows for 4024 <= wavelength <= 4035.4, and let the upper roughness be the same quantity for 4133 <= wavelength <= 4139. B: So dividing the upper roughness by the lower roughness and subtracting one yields -0.5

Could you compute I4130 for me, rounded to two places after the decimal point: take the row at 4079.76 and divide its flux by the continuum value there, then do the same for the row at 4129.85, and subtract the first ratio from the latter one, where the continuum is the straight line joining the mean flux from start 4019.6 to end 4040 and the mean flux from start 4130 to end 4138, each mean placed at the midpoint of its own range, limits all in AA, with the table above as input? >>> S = 0.15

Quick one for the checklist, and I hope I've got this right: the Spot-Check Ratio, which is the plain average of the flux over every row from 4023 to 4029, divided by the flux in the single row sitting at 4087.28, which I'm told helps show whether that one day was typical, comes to 0.91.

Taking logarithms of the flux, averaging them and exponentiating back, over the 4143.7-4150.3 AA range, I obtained 52.8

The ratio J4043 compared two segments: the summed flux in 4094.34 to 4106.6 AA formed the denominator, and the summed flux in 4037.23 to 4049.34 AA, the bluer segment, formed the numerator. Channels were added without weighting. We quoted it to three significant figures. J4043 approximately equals 1.03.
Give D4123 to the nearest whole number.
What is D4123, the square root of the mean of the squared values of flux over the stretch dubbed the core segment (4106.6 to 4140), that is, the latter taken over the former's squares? 58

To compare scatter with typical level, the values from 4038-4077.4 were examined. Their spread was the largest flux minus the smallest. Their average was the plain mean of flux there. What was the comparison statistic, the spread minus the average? -13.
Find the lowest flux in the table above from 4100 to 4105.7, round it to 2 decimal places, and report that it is 35.63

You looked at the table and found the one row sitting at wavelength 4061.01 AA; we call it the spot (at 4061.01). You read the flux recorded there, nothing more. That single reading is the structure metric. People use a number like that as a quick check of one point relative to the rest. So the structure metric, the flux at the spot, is 53.45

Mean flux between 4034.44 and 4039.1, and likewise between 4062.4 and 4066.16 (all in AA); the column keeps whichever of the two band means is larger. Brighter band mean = 55.3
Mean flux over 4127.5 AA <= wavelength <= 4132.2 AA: 56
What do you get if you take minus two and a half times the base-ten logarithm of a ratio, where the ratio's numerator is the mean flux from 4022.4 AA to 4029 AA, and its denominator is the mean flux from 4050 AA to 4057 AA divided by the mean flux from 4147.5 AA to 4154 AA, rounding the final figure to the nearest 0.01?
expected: -4.39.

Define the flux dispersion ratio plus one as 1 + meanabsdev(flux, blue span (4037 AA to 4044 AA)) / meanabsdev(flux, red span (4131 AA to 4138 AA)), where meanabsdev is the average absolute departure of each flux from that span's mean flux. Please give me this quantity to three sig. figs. 1.99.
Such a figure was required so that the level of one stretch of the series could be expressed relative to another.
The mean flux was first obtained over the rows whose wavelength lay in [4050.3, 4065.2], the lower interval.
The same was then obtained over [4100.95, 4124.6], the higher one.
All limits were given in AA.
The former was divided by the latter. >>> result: 0.93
